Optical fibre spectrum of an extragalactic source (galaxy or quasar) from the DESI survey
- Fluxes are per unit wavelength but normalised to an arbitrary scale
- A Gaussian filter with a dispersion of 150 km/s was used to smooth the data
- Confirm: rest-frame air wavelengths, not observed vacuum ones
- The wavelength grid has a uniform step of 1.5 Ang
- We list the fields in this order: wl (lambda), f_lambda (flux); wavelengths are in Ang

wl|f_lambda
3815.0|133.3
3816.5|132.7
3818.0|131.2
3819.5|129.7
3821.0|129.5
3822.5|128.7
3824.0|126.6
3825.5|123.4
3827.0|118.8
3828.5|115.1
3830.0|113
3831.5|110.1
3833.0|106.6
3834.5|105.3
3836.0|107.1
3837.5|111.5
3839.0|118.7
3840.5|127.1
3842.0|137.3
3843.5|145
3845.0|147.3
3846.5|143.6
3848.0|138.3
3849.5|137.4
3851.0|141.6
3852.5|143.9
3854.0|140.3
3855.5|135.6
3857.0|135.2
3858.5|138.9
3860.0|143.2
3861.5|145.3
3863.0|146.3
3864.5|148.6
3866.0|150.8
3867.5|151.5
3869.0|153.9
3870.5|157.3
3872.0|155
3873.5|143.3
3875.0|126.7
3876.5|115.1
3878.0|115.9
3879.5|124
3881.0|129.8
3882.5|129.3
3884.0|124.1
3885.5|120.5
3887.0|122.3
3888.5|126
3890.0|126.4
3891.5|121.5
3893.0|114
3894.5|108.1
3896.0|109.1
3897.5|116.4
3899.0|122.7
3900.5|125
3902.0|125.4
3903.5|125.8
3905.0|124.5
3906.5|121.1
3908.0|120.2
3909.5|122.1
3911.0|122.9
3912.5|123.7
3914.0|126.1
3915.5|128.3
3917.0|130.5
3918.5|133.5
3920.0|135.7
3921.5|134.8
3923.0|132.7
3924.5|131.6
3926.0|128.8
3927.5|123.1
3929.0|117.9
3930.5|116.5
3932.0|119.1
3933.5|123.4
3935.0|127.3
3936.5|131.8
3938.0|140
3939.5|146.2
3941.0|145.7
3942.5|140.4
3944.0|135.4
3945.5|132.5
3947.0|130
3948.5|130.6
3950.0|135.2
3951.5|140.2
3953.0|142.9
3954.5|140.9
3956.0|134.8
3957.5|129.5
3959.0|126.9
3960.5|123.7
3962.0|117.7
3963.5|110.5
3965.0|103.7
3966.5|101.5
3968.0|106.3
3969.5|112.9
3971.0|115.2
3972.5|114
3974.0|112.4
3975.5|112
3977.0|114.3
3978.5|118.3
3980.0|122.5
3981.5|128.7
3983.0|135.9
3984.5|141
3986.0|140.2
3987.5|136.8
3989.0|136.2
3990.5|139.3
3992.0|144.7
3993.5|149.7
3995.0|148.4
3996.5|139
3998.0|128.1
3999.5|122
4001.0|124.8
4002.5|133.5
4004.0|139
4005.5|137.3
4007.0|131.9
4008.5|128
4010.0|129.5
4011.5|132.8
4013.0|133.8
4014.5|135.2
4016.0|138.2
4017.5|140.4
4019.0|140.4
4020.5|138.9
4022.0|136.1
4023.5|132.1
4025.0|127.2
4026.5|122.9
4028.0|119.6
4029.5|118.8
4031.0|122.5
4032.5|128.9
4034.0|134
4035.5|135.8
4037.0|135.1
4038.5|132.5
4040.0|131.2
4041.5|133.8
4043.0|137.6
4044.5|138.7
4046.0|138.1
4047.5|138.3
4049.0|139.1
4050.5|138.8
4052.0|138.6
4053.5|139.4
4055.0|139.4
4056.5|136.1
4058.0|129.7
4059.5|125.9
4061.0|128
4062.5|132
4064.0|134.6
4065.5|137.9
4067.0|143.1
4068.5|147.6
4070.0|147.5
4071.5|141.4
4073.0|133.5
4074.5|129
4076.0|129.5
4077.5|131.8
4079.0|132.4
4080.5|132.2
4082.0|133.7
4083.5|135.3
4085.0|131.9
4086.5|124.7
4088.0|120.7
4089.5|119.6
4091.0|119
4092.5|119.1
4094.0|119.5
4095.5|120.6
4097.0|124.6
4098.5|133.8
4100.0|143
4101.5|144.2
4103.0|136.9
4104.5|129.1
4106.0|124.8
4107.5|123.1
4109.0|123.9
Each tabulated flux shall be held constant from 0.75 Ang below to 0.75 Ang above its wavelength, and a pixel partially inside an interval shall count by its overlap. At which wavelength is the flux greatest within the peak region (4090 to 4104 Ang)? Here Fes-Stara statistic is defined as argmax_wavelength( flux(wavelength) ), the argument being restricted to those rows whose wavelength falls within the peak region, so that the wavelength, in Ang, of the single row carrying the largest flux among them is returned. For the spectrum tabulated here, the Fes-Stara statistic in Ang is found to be 4101.5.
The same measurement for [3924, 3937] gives 3936.5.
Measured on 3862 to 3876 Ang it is 3870.5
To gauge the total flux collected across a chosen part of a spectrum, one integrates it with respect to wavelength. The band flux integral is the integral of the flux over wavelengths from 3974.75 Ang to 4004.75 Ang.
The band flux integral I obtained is 3982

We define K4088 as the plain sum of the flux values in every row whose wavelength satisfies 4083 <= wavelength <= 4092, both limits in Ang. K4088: 751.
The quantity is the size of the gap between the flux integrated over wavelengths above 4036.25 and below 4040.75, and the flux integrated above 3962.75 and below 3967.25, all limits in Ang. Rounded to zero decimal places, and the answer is 125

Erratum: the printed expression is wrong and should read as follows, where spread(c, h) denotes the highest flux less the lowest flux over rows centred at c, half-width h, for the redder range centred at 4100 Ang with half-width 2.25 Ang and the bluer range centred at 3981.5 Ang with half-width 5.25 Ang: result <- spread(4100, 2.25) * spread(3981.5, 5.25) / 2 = 139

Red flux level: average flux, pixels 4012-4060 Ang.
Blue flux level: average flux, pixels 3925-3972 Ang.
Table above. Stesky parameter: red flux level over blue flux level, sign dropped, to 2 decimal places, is 1.05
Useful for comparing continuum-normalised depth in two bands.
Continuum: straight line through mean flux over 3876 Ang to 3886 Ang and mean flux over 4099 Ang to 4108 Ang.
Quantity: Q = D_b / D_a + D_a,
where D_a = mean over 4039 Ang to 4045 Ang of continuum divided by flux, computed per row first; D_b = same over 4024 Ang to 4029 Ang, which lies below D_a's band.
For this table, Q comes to 2.06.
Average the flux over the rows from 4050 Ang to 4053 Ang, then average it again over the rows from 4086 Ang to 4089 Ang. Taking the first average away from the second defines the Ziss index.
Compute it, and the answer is -16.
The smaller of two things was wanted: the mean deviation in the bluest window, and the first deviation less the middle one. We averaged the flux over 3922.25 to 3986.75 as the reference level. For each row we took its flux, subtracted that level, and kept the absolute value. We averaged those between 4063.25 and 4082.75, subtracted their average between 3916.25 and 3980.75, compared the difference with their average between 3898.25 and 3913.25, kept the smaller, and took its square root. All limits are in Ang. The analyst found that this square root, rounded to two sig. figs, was 0.56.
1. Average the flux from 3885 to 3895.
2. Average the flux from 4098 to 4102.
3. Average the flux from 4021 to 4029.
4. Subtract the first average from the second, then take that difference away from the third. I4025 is 107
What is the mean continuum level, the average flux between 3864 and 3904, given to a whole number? 129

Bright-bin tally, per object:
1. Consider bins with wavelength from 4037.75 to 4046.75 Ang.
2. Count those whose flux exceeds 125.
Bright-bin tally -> 6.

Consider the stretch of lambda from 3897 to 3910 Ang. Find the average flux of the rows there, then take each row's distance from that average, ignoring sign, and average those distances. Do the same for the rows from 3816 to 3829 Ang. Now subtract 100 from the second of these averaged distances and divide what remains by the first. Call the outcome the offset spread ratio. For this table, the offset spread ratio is -40.8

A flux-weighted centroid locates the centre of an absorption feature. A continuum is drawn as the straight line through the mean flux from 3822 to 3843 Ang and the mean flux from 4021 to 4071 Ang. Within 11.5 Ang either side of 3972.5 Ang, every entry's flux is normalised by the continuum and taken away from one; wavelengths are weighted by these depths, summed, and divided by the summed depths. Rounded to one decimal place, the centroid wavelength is 3969.6 Ang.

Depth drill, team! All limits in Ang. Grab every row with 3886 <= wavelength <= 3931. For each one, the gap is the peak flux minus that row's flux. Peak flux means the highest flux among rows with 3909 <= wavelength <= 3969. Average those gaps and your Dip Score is 22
